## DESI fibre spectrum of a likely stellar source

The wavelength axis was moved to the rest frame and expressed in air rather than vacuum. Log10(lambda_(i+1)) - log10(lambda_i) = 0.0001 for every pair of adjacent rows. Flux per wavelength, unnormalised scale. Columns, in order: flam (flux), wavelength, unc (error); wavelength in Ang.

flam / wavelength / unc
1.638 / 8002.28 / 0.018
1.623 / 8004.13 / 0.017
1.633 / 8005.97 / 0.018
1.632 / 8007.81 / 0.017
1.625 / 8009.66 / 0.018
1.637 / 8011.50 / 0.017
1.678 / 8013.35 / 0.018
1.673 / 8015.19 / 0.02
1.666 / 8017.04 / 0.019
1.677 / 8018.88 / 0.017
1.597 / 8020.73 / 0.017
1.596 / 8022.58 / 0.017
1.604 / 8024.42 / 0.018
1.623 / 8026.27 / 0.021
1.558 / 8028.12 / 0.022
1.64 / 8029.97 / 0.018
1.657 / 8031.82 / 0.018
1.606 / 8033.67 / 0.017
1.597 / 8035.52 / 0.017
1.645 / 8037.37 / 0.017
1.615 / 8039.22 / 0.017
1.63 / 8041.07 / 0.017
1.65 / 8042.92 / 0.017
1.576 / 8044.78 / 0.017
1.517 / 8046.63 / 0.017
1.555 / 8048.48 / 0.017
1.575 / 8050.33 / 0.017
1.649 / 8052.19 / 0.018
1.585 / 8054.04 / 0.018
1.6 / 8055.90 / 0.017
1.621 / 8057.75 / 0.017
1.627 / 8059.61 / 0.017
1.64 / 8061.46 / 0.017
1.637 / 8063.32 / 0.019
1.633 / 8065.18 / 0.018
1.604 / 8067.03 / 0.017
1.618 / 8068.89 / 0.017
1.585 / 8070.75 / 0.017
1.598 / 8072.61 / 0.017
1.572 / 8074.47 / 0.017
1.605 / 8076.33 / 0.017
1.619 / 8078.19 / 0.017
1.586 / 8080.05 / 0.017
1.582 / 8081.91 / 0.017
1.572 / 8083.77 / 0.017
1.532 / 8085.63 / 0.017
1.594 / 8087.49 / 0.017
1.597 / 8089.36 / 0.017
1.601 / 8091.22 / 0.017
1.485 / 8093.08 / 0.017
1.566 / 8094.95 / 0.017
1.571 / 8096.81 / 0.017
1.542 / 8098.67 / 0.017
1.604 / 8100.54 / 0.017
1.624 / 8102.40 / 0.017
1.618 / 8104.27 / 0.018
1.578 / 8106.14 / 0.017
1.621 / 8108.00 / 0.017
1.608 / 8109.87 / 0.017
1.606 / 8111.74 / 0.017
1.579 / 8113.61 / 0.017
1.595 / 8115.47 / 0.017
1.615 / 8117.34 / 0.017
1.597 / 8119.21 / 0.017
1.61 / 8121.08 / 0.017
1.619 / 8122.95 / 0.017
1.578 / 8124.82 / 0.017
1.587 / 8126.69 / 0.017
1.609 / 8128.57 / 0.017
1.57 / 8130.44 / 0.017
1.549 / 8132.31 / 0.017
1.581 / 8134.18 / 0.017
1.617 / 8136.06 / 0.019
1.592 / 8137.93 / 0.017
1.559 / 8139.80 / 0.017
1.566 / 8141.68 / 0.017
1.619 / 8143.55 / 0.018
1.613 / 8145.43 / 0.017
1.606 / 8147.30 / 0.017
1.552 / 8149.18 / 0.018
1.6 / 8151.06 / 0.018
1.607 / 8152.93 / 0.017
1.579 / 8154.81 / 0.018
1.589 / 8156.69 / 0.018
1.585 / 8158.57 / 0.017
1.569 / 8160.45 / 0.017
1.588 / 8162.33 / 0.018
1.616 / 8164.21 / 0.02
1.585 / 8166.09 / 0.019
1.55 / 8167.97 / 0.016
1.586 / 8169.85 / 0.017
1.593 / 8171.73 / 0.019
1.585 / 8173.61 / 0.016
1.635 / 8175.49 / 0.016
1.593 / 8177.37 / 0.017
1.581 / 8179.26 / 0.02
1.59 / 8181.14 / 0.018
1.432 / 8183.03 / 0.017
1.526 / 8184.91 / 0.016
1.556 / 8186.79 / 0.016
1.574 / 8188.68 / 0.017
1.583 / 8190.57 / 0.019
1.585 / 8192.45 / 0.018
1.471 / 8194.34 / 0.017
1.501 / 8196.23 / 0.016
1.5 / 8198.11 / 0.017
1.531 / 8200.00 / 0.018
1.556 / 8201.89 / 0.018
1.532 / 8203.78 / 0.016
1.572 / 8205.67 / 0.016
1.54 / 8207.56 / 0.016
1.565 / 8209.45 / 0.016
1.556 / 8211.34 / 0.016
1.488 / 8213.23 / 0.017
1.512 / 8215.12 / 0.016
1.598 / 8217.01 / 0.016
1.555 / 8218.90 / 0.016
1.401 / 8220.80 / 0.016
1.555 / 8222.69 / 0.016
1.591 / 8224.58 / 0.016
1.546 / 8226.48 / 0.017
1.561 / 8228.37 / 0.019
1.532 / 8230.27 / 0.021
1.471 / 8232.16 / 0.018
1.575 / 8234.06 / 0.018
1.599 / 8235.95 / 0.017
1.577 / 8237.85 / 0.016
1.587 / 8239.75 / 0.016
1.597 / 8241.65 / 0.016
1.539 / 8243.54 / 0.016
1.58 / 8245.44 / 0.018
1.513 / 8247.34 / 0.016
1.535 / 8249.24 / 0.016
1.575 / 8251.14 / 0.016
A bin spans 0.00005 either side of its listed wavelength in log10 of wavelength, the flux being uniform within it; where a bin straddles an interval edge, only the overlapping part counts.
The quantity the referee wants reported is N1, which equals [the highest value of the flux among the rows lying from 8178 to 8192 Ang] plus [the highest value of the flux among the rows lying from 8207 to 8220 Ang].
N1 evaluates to 3.19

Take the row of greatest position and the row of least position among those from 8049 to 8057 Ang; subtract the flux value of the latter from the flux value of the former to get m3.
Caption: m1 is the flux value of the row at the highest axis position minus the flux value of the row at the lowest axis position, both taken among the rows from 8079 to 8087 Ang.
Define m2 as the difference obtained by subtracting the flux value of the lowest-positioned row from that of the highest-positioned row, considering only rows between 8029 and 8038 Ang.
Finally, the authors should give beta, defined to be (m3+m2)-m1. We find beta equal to 0.08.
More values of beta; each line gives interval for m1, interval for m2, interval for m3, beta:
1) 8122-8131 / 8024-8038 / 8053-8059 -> 0.13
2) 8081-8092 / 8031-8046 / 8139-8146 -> -0.05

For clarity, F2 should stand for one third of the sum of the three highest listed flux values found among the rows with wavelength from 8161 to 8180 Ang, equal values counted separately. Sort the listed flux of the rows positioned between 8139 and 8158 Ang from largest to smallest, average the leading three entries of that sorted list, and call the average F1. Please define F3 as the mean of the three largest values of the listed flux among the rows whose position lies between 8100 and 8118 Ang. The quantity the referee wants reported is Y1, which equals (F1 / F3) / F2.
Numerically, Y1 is 0.616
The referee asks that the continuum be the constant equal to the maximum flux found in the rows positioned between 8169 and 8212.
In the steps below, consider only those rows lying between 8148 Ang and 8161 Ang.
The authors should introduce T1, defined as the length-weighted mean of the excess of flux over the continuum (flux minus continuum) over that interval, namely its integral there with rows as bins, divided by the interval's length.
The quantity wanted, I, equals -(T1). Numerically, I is 0.05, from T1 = -0.051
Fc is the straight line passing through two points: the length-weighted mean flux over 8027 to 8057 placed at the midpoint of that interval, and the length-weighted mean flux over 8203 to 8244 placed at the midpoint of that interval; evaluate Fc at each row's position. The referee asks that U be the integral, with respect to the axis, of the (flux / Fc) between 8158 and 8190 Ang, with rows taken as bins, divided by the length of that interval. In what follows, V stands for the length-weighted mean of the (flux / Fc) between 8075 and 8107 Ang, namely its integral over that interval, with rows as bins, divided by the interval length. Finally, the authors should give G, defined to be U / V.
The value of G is 1.01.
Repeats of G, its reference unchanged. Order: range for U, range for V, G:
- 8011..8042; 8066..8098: 1.02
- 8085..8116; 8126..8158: 0.99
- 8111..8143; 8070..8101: 1.02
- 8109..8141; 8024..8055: 1.01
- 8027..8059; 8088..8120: 1.00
